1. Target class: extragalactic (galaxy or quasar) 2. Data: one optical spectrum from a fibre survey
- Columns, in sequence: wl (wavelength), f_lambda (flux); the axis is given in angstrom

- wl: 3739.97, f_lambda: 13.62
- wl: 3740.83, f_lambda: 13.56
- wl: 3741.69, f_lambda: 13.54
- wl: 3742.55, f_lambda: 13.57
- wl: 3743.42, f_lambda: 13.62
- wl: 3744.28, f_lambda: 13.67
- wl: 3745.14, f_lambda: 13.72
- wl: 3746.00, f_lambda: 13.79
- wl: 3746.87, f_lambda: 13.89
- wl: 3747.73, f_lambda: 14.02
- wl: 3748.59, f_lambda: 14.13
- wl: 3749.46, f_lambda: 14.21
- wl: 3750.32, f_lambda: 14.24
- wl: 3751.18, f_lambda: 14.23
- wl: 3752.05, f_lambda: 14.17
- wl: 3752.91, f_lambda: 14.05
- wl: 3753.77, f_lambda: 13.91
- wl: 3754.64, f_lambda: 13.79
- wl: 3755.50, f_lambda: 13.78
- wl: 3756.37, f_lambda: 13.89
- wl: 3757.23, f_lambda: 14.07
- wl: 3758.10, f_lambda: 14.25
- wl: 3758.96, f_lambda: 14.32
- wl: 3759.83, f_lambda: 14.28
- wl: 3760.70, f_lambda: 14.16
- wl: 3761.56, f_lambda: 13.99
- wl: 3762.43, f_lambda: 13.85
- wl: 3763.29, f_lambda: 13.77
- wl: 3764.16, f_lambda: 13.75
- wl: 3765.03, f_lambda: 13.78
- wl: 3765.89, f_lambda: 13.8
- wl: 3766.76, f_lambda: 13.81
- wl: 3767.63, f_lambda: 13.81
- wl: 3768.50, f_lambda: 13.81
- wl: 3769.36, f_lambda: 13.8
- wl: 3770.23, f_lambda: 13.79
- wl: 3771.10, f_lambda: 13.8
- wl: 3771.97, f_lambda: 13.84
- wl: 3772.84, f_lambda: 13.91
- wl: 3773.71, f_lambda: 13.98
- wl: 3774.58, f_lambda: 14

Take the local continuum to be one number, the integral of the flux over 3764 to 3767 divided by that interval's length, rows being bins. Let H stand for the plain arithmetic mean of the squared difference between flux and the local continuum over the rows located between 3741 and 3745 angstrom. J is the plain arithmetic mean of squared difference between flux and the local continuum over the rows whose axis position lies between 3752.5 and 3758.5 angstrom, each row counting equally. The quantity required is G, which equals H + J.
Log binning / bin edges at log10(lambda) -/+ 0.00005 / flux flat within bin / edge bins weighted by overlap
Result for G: 0.093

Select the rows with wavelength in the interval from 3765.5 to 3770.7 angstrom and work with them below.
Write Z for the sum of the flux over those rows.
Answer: 82.8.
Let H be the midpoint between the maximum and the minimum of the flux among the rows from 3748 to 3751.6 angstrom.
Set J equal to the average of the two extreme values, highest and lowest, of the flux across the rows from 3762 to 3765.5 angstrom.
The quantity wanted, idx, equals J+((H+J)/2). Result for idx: 27.8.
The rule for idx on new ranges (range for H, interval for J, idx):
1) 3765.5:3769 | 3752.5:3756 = 27.8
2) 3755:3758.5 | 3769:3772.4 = 27.7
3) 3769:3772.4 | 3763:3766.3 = 27.6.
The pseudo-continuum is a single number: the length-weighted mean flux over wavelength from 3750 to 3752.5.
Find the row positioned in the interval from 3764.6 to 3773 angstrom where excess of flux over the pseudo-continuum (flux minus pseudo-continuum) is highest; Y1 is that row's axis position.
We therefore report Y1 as 3772.84 angstrom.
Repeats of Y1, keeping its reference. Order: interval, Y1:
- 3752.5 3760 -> 3758.96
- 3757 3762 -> 3758.96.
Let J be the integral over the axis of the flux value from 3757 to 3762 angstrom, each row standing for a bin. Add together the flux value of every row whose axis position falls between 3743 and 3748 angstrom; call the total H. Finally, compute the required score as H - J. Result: 12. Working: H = 82.7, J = 70.8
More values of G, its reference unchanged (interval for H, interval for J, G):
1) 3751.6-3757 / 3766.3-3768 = 0.039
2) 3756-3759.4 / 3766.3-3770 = 0.144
